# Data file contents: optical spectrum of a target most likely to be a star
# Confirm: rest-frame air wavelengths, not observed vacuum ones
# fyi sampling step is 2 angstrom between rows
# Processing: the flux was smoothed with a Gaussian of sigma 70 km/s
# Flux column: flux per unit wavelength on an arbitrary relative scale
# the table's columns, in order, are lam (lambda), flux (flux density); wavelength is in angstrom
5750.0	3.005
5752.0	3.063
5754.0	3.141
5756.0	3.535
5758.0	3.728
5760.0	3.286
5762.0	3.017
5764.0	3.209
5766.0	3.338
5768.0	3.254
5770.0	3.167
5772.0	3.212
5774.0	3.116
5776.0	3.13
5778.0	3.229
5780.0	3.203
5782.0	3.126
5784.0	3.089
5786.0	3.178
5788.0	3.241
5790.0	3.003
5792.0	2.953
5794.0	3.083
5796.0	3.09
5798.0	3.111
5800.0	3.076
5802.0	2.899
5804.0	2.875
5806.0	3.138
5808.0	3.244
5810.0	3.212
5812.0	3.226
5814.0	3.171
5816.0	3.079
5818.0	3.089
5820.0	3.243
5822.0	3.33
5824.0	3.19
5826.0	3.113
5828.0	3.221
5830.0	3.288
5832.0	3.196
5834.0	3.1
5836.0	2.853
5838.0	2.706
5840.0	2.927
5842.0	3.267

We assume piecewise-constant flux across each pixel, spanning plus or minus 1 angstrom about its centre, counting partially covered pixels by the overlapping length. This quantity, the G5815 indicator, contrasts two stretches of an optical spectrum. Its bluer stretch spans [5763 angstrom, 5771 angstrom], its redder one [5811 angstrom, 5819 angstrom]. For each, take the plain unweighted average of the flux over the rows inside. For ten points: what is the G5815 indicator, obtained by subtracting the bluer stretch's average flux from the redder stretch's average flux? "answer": -0.10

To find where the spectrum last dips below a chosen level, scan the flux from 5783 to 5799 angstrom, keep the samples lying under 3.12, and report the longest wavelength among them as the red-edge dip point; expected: 5798.0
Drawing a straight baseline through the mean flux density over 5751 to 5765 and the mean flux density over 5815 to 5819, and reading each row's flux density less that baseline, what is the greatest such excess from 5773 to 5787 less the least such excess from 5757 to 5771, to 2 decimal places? 0.27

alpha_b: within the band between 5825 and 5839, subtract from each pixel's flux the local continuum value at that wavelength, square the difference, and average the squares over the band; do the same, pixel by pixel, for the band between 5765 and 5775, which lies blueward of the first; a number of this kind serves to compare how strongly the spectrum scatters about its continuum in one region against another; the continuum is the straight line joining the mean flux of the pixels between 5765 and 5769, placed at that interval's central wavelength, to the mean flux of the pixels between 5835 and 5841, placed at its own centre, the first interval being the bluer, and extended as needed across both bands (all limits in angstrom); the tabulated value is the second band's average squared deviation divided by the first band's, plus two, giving 2.10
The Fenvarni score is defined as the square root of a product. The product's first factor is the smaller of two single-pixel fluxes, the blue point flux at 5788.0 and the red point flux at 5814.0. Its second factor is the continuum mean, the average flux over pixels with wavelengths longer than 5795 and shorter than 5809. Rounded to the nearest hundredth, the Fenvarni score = 3.12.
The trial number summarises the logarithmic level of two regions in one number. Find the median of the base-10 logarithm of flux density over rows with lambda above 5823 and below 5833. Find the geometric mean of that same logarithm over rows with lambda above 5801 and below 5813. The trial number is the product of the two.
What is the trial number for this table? 0.247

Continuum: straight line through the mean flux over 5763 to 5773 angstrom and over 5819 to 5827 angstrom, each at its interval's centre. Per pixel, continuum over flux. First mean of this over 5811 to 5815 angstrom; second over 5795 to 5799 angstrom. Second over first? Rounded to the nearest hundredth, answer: 1.03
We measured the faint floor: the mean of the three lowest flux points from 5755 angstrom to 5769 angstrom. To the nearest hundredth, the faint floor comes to 3.16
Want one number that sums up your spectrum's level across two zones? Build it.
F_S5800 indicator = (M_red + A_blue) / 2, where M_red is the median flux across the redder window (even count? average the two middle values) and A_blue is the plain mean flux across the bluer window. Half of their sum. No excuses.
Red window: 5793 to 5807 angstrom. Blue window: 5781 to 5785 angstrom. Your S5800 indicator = 3.10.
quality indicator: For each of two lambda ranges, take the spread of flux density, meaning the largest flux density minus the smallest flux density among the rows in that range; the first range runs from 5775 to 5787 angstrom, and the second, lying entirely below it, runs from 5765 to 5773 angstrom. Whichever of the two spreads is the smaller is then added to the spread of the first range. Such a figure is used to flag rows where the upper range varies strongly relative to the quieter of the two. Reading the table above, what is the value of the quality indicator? 0.3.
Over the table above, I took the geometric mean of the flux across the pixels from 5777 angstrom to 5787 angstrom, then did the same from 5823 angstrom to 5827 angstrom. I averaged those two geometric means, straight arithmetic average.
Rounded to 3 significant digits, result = 3.16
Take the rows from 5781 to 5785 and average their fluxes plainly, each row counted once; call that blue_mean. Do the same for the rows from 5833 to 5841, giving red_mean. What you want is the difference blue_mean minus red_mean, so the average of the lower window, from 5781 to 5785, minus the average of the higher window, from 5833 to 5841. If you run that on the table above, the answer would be 0.2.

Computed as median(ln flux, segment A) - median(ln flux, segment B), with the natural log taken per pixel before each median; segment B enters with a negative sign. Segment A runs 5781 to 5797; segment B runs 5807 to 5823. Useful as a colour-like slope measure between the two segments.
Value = -0.041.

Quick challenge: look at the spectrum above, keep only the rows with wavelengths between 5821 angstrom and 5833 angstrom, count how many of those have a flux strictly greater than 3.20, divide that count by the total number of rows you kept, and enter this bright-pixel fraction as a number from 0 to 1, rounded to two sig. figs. 0.50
